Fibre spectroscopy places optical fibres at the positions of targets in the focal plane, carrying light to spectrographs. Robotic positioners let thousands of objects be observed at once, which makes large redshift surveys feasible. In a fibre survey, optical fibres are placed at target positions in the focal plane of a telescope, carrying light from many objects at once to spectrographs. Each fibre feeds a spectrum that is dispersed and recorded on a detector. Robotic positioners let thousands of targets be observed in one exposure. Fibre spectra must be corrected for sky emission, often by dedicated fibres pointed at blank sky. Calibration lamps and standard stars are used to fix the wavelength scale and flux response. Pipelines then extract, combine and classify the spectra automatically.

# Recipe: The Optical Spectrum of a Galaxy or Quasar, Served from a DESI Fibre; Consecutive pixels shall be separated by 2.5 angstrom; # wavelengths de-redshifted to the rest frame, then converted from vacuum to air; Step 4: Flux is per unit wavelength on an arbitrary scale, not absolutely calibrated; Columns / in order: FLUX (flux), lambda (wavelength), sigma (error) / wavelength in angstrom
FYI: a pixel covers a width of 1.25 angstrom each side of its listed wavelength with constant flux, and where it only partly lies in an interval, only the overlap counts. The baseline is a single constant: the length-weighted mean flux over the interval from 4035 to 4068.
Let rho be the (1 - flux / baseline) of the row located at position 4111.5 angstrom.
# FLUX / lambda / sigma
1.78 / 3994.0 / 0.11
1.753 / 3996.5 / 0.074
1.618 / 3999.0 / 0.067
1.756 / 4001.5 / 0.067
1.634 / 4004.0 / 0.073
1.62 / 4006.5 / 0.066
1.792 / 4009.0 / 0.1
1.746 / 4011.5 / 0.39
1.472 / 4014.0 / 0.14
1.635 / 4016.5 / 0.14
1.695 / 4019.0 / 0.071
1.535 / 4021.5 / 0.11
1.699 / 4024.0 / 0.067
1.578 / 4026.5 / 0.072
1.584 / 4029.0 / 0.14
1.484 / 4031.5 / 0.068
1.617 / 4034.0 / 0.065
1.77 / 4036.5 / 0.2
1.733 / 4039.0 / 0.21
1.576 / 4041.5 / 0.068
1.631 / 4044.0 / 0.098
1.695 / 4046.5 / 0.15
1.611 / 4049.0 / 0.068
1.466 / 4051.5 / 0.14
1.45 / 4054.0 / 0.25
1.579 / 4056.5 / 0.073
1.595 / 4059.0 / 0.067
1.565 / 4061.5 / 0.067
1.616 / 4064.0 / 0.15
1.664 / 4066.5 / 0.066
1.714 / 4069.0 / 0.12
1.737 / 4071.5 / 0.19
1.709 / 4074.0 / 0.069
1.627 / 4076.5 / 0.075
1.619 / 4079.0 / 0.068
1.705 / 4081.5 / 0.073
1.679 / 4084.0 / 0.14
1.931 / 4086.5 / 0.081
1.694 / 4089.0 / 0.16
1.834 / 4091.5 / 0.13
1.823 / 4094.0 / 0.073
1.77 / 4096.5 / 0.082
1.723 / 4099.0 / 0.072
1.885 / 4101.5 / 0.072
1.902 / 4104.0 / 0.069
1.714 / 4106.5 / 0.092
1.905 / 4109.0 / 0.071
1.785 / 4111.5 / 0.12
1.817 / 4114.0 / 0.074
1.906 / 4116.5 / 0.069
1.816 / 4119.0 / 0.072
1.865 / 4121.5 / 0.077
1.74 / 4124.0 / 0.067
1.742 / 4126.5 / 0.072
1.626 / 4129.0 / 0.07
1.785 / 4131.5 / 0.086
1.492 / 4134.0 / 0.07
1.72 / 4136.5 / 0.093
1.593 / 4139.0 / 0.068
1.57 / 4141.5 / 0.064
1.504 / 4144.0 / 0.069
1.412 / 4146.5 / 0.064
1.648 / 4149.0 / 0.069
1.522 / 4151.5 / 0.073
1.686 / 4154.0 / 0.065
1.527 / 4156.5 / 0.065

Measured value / -0.107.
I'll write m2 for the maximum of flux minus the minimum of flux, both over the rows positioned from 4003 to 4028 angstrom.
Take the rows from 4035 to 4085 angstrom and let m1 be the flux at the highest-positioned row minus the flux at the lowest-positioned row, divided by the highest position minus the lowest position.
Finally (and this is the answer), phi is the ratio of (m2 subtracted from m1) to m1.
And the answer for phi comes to 168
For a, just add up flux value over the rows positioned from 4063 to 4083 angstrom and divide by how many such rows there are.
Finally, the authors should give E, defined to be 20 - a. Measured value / 18.3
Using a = 1.67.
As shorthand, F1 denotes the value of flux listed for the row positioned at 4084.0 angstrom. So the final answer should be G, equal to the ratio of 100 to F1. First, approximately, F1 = 1.679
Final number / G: 60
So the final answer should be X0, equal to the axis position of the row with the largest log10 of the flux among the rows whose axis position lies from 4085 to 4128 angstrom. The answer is 4086.5 angstrom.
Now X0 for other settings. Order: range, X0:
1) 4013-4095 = 4086.5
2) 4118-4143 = 4121.5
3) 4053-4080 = 4071.5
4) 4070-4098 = 4086.5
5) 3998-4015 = 4009.0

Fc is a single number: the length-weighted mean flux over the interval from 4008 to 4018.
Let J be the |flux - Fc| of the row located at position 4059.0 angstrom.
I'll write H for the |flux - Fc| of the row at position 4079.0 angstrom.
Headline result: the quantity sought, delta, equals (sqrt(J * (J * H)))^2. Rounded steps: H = 0.040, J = 0.064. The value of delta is 0.0002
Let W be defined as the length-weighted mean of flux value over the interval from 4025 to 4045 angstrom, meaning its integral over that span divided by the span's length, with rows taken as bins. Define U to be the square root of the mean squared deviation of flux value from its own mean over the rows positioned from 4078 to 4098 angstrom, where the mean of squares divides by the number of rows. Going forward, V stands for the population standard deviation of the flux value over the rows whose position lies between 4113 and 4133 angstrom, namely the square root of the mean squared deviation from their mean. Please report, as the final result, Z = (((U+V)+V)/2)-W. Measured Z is -1.49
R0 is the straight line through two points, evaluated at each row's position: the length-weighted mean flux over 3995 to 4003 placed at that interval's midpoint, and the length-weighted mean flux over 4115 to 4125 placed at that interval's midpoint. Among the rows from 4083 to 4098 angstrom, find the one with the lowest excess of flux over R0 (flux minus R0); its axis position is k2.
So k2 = 4084.0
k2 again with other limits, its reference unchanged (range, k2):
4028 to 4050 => 4031.5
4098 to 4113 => 4106.5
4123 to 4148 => 4146.5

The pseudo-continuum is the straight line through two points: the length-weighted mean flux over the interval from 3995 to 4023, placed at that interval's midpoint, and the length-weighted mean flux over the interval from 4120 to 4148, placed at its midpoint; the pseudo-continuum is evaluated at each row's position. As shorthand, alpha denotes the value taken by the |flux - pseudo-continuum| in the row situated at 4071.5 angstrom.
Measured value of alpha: 0.09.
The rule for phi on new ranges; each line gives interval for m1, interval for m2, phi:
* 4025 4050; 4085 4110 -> -161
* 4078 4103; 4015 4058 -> -26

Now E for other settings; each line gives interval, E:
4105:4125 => 18.2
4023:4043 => 18.4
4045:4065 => 18.4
